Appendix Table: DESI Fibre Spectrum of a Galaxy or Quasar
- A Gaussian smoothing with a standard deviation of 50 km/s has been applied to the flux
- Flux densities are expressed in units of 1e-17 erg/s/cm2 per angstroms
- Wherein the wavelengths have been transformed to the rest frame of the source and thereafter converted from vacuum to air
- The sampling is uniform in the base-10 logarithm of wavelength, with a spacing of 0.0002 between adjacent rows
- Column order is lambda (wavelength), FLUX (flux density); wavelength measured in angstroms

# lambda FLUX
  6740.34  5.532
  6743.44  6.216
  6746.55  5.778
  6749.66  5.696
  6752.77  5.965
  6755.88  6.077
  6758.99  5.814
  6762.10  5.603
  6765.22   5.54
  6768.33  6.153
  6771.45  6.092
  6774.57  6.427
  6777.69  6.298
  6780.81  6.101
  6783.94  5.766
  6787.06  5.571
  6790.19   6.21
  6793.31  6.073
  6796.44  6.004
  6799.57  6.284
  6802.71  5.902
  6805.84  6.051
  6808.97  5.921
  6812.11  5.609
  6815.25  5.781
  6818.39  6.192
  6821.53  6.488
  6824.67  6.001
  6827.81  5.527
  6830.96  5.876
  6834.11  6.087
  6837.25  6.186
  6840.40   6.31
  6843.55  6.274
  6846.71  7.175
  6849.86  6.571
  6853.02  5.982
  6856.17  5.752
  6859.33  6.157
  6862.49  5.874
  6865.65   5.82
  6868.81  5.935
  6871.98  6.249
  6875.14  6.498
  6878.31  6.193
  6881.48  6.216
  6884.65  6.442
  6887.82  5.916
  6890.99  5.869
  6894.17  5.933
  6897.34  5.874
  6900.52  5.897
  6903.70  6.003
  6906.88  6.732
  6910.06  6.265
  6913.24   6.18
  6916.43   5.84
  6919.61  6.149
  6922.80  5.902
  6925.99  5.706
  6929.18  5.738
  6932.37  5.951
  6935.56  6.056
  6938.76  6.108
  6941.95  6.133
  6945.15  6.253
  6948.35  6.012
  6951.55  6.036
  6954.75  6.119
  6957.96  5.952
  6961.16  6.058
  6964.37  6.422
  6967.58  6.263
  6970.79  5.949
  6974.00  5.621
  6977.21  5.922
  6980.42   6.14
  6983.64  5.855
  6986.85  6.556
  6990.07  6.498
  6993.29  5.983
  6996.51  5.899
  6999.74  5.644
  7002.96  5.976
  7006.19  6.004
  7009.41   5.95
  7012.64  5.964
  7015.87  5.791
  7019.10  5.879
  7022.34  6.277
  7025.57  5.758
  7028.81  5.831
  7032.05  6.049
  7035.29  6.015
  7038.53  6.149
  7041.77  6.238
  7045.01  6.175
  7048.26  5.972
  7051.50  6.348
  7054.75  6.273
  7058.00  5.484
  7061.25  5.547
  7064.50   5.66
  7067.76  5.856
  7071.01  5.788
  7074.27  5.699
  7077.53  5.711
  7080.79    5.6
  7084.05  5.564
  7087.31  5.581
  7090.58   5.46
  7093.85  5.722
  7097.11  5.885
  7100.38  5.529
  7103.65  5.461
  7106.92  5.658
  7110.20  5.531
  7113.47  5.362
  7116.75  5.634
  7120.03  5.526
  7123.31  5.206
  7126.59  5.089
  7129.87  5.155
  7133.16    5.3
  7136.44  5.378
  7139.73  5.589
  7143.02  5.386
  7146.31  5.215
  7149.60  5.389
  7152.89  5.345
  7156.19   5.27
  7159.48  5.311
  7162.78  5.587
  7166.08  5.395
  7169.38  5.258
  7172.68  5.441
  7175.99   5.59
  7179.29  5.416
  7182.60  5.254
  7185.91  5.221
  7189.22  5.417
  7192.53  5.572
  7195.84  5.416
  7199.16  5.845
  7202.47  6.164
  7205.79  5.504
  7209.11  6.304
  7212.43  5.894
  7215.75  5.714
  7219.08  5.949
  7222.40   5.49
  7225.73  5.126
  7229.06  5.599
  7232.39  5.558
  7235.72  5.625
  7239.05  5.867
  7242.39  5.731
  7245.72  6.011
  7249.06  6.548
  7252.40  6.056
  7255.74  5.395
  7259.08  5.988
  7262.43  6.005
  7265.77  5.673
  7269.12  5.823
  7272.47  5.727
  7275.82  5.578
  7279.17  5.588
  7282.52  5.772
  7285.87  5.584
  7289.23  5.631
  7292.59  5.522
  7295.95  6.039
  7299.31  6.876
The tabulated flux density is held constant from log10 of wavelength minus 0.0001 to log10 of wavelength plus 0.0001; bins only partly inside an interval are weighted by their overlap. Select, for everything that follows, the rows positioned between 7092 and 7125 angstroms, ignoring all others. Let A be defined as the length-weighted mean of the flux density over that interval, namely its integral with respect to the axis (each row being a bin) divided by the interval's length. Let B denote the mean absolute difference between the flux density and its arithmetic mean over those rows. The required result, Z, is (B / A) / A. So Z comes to 0.0045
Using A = 5.5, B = 0.14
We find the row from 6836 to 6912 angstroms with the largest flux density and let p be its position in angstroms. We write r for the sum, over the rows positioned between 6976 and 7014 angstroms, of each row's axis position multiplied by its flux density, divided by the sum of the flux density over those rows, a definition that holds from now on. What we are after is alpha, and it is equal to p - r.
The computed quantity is -148.1 angstroms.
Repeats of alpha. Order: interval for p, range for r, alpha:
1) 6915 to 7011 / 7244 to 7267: -268.7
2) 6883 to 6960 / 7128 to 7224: -270.0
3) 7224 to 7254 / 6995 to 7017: 242.8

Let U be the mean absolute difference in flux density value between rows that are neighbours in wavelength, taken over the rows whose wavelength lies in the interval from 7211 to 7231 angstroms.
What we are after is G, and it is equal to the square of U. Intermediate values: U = 0.34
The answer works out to 0.117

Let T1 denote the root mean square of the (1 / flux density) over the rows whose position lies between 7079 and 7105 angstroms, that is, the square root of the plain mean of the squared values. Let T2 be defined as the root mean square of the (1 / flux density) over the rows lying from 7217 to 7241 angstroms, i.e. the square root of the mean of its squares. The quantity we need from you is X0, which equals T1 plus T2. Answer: 0.36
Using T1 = 0.179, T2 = 0.179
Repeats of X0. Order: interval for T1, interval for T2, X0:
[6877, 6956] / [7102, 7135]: 0.35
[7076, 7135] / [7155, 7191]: 0.37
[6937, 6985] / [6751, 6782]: 0.33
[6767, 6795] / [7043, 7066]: 0.33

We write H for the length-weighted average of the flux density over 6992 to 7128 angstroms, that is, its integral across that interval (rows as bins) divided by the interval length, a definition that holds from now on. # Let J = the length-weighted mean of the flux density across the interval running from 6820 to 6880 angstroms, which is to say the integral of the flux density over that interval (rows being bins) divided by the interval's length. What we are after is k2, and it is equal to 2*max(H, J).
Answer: 12.3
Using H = 5.78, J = 6.16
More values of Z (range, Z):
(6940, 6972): 0.0032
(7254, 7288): 0.0046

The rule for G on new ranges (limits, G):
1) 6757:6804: 0.068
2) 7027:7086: 0.025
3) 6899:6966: 0.040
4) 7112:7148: 0.029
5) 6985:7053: 0.034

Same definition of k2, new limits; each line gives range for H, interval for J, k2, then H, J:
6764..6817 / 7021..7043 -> 12.1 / 5.99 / 6.04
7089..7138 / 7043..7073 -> 11.8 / 5.46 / 5.90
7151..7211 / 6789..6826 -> 12.1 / 5.52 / 6.04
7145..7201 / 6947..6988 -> 12.1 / 5.41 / 6.07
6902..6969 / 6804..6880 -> 12.2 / 6.09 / 6.10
